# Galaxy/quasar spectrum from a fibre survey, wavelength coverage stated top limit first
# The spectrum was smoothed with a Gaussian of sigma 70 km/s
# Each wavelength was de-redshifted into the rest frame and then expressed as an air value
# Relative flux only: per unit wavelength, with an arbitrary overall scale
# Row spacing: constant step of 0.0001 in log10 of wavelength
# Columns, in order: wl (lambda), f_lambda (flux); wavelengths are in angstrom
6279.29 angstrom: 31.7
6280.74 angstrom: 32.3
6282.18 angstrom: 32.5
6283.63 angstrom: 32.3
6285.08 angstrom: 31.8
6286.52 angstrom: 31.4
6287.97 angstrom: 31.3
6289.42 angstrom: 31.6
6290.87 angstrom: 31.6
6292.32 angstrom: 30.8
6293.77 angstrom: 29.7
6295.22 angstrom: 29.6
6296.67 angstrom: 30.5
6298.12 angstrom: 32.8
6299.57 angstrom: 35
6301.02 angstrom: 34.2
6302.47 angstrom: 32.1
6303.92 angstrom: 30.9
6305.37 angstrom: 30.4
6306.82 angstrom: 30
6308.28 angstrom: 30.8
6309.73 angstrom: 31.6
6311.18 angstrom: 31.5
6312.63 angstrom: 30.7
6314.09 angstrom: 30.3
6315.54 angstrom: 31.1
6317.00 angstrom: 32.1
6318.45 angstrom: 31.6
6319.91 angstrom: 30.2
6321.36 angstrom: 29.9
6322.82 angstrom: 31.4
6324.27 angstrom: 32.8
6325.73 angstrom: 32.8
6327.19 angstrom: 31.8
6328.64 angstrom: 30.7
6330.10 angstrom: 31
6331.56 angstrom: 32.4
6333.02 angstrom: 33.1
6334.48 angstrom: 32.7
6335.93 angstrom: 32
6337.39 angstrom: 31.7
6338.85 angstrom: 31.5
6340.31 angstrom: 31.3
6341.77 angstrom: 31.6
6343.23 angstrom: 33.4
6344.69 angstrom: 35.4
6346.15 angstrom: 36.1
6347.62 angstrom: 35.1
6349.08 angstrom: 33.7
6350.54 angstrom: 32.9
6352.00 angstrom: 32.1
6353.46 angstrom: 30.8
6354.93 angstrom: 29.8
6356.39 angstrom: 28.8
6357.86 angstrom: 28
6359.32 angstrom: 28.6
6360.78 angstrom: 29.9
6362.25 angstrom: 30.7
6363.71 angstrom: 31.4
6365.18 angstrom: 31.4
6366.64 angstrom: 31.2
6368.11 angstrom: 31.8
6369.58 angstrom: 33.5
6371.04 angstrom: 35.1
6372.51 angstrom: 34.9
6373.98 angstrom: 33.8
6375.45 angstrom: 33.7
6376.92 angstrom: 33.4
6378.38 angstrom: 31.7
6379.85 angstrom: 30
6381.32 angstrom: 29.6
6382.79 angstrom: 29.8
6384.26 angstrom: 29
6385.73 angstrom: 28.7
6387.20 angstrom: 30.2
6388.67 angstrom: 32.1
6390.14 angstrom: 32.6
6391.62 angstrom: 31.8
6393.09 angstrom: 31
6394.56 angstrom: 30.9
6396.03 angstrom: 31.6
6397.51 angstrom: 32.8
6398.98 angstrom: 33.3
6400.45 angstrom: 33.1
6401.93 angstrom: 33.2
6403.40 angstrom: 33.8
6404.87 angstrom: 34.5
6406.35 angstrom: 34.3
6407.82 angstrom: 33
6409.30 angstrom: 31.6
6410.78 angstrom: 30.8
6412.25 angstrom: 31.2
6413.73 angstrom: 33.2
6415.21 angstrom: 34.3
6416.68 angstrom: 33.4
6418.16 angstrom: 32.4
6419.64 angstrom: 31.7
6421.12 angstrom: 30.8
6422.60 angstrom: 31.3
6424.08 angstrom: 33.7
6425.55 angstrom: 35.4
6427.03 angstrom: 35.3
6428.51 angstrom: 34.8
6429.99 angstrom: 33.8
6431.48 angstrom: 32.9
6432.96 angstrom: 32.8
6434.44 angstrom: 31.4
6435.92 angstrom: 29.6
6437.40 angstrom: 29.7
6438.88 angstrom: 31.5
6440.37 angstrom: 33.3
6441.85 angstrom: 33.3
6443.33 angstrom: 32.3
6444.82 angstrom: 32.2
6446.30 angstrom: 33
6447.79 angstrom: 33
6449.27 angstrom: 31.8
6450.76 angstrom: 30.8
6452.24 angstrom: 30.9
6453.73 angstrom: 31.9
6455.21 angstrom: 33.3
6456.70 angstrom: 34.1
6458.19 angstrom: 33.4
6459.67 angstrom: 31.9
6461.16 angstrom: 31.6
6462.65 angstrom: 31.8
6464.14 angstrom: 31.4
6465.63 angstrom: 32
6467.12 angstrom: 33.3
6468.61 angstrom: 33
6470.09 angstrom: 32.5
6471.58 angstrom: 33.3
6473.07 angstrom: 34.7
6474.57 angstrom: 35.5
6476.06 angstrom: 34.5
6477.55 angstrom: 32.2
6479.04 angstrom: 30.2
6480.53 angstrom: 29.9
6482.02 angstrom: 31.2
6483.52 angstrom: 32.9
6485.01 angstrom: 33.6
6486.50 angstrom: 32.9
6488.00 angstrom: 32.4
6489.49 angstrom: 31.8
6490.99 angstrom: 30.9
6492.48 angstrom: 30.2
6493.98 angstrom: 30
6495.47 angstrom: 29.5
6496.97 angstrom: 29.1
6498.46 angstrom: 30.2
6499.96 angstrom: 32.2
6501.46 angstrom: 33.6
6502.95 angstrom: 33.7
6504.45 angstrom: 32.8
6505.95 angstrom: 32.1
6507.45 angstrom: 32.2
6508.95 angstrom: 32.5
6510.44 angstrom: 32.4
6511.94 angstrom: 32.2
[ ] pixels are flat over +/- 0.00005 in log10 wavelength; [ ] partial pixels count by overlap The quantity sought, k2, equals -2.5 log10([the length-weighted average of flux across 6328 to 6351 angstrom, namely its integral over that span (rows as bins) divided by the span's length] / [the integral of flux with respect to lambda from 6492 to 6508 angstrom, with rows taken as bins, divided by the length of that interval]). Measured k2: -0.05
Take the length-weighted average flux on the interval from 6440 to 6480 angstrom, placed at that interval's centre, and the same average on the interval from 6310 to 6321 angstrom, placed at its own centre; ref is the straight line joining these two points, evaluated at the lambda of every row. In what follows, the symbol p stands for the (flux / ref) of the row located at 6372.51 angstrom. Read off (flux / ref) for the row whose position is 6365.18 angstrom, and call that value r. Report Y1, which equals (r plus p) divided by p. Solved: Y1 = 1.90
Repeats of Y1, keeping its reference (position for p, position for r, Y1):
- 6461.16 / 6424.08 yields 2.08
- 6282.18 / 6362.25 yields 1.92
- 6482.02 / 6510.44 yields 2.03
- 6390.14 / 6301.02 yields 2.08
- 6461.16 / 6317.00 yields 2.07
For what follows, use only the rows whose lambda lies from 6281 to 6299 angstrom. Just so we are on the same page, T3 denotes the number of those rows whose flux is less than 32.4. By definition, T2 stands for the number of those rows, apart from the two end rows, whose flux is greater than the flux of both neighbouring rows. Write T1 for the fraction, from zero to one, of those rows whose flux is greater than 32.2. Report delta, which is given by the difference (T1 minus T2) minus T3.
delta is -10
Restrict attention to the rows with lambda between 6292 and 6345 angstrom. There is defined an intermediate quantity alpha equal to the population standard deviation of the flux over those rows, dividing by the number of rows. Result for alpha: 1.4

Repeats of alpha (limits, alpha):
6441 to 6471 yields 0.9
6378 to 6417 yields 1.6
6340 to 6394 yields 2.1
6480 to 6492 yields 1.2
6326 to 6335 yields 0.9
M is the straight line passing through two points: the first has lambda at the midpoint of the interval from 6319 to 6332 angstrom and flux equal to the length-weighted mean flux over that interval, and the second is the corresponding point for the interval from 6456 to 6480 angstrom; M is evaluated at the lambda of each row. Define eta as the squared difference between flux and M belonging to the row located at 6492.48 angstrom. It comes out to 8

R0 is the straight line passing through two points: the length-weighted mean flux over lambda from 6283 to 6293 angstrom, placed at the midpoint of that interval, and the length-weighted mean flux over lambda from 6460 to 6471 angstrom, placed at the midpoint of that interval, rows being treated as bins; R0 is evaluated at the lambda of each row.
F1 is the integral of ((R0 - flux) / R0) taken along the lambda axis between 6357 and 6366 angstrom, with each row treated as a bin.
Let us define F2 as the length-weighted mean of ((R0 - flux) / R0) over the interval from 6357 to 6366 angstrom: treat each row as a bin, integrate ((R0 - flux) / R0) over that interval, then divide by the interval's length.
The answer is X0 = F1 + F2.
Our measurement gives 0.57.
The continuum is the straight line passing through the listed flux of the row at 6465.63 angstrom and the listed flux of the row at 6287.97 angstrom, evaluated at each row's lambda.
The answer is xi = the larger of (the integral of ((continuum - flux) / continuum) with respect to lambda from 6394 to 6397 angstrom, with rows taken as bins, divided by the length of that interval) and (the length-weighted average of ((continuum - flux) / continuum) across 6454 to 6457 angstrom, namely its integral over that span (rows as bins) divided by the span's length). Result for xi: 0.01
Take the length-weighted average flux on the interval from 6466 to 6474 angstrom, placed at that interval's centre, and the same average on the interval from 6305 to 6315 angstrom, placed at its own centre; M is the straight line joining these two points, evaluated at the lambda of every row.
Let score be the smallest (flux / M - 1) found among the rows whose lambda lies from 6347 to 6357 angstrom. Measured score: -0.09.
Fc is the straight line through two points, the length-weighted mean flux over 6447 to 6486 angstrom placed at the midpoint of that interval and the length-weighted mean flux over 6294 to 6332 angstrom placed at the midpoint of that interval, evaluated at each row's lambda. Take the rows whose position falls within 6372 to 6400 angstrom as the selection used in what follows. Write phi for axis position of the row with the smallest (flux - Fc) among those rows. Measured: 6385.73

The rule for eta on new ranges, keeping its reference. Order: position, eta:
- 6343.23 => 3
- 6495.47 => 13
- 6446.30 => 0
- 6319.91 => 1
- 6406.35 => 4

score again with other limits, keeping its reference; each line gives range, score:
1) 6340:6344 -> 0.00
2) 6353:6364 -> -0.11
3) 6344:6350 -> 0.07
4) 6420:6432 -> -0.05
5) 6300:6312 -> -0.02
